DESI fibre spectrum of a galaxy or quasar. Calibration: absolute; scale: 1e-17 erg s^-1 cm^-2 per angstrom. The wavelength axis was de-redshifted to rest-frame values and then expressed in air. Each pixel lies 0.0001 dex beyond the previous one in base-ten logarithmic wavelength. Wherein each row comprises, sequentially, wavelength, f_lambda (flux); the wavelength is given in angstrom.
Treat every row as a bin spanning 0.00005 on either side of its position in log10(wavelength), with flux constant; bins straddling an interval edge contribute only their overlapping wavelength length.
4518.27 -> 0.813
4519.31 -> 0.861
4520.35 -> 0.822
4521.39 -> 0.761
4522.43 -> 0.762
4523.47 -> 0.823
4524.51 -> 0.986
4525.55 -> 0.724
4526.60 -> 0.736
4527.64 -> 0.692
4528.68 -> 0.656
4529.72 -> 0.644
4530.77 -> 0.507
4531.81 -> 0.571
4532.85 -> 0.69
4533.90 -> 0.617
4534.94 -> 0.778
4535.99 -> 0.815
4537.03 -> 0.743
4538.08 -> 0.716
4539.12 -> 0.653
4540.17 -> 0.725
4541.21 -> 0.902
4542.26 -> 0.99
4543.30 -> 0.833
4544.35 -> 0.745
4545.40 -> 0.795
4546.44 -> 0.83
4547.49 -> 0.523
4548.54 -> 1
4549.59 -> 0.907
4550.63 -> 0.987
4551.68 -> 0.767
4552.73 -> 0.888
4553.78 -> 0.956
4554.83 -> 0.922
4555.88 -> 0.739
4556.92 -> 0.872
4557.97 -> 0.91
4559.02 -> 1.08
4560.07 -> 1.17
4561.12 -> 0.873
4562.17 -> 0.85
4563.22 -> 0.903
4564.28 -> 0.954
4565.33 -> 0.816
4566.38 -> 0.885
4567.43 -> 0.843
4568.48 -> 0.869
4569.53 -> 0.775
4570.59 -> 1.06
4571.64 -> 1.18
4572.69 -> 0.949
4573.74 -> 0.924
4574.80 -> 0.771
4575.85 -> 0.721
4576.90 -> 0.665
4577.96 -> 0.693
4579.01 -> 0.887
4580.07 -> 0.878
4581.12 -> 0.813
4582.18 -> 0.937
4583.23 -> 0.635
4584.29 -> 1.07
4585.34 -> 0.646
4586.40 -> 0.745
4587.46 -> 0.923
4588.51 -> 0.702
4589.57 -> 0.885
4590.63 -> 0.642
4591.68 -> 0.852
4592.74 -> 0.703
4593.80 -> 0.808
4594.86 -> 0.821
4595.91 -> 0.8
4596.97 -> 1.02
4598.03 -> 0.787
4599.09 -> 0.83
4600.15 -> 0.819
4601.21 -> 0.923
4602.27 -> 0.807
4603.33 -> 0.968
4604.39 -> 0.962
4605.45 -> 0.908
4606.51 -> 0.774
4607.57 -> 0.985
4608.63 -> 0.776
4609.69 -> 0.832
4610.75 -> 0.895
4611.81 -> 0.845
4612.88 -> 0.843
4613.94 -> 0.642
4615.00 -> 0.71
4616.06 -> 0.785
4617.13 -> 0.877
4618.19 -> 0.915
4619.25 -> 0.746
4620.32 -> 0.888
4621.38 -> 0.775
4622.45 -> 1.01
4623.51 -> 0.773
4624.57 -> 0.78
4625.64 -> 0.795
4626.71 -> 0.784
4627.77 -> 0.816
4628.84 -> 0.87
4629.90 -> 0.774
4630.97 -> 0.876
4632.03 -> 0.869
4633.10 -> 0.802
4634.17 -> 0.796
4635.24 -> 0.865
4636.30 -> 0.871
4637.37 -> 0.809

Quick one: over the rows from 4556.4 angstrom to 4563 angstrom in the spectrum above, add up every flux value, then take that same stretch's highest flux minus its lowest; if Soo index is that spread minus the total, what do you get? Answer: -5.4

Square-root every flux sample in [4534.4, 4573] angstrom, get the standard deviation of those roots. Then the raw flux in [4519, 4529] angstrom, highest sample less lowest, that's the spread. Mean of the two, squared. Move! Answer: 0.040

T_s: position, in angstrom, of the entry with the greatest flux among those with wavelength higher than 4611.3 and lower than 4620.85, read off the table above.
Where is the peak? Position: 4618.19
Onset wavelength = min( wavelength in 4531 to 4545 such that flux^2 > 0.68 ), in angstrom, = 4541.21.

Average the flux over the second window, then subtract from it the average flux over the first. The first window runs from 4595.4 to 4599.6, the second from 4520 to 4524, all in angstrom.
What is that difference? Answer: -0.07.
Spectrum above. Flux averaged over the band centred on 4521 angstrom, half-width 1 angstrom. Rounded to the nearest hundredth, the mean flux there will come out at 0.79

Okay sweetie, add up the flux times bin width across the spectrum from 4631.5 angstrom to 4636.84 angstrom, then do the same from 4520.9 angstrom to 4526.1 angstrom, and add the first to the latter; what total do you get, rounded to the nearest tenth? 8.7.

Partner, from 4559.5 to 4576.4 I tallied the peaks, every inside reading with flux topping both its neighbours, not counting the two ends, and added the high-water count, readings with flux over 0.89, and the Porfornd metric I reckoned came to 11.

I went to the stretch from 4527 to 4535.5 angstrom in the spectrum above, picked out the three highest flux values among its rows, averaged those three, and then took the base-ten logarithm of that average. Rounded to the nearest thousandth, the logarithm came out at -0.143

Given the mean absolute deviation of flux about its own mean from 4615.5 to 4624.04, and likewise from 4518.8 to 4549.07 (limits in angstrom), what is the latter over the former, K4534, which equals 1.3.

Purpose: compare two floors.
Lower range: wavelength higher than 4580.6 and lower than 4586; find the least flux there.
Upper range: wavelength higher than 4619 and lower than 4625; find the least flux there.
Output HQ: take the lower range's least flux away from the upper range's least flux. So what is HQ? 0.11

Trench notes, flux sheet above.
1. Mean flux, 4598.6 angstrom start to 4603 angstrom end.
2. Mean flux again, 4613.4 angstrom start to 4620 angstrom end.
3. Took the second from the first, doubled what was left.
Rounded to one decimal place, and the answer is 0.1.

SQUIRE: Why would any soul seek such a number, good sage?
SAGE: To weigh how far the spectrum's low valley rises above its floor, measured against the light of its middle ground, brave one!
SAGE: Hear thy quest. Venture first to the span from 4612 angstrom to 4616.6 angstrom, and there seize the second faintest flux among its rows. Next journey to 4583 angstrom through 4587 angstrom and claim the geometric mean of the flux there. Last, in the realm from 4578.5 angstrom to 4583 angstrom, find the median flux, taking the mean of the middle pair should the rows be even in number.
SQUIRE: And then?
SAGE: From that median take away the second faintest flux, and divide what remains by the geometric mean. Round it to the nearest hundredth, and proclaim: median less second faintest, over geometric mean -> 0.23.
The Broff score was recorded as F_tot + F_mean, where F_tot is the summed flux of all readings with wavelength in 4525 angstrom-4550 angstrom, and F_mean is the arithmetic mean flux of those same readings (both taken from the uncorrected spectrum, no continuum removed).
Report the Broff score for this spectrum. 18.5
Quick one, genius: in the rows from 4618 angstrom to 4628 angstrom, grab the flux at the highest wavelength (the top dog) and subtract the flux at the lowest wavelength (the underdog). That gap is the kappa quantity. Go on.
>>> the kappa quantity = -0.10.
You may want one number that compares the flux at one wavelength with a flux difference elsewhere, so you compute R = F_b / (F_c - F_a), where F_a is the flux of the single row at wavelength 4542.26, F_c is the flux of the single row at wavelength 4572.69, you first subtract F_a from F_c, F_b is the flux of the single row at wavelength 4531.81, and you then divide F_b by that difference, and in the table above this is -14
